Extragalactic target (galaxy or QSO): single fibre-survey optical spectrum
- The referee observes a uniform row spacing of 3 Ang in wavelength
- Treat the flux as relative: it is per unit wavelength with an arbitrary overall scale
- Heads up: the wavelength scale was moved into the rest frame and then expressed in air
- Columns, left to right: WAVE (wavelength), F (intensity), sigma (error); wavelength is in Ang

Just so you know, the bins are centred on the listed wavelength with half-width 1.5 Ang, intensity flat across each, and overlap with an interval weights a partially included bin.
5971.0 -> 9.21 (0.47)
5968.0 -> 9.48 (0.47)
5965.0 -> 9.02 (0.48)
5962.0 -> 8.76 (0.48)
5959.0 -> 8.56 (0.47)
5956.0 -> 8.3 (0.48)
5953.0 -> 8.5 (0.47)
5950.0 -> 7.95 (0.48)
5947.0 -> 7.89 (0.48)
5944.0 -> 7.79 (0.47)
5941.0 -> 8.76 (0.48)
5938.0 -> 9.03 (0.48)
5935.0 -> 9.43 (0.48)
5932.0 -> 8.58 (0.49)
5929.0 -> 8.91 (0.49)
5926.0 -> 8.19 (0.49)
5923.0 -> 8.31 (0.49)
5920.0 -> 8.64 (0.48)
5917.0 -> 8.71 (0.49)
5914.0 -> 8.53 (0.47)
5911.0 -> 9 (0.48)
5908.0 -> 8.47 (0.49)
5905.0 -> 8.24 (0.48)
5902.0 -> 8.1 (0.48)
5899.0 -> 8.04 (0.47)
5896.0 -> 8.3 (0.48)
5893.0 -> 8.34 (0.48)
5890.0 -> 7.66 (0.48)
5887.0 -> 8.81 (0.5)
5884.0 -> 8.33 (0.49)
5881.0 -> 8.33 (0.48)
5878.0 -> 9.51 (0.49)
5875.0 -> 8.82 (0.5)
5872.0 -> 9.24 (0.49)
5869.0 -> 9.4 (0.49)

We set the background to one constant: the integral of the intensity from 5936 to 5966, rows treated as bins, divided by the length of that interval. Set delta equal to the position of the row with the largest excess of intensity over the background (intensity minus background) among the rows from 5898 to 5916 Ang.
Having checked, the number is 5911.0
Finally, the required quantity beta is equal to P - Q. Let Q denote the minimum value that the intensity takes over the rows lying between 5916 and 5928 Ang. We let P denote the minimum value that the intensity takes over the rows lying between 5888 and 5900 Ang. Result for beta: -0.5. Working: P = 7.66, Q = 8.19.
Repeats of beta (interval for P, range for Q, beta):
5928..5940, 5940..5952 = 0.8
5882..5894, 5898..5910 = -0.4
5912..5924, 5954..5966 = 0.0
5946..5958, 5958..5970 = -0.7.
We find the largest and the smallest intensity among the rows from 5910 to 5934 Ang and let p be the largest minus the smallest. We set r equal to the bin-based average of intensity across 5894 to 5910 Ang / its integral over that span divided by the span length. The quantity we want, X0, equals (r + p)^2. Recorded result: 82.2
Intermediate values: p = 0.81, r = 8.26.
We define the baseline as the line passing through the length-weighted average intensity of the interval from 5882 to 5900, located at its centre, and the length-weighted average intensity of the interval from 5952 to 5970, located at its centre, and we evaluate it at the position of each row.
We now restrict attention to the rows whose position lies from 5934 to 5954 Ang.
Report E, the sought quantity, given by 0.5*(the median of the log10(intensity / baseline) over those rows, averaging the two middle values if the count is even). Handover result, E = -0.006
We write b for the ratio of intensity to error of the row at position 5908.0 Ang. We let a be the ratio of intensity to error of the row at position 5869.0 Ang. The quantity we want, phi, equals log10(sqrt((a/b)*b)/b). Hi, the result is -0.596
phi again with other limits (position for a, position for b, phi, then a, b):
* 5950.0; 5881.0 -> -0.630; 16.6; 17.4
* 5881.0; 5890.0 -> -0.583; 17.4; 16.0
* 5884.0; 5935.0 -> -0.678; 17.0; 19.6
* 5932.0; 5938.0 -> -0.653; 17.5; 18.8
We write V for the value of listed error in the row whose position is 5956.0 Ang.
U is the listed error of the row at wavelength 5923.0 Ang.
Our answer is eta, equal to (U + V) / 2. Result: 0.485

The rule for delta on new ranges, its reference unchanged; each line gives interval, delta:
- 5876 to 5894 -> 5878.0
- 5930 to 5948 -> 5935.0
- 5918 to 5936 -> 5935.0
